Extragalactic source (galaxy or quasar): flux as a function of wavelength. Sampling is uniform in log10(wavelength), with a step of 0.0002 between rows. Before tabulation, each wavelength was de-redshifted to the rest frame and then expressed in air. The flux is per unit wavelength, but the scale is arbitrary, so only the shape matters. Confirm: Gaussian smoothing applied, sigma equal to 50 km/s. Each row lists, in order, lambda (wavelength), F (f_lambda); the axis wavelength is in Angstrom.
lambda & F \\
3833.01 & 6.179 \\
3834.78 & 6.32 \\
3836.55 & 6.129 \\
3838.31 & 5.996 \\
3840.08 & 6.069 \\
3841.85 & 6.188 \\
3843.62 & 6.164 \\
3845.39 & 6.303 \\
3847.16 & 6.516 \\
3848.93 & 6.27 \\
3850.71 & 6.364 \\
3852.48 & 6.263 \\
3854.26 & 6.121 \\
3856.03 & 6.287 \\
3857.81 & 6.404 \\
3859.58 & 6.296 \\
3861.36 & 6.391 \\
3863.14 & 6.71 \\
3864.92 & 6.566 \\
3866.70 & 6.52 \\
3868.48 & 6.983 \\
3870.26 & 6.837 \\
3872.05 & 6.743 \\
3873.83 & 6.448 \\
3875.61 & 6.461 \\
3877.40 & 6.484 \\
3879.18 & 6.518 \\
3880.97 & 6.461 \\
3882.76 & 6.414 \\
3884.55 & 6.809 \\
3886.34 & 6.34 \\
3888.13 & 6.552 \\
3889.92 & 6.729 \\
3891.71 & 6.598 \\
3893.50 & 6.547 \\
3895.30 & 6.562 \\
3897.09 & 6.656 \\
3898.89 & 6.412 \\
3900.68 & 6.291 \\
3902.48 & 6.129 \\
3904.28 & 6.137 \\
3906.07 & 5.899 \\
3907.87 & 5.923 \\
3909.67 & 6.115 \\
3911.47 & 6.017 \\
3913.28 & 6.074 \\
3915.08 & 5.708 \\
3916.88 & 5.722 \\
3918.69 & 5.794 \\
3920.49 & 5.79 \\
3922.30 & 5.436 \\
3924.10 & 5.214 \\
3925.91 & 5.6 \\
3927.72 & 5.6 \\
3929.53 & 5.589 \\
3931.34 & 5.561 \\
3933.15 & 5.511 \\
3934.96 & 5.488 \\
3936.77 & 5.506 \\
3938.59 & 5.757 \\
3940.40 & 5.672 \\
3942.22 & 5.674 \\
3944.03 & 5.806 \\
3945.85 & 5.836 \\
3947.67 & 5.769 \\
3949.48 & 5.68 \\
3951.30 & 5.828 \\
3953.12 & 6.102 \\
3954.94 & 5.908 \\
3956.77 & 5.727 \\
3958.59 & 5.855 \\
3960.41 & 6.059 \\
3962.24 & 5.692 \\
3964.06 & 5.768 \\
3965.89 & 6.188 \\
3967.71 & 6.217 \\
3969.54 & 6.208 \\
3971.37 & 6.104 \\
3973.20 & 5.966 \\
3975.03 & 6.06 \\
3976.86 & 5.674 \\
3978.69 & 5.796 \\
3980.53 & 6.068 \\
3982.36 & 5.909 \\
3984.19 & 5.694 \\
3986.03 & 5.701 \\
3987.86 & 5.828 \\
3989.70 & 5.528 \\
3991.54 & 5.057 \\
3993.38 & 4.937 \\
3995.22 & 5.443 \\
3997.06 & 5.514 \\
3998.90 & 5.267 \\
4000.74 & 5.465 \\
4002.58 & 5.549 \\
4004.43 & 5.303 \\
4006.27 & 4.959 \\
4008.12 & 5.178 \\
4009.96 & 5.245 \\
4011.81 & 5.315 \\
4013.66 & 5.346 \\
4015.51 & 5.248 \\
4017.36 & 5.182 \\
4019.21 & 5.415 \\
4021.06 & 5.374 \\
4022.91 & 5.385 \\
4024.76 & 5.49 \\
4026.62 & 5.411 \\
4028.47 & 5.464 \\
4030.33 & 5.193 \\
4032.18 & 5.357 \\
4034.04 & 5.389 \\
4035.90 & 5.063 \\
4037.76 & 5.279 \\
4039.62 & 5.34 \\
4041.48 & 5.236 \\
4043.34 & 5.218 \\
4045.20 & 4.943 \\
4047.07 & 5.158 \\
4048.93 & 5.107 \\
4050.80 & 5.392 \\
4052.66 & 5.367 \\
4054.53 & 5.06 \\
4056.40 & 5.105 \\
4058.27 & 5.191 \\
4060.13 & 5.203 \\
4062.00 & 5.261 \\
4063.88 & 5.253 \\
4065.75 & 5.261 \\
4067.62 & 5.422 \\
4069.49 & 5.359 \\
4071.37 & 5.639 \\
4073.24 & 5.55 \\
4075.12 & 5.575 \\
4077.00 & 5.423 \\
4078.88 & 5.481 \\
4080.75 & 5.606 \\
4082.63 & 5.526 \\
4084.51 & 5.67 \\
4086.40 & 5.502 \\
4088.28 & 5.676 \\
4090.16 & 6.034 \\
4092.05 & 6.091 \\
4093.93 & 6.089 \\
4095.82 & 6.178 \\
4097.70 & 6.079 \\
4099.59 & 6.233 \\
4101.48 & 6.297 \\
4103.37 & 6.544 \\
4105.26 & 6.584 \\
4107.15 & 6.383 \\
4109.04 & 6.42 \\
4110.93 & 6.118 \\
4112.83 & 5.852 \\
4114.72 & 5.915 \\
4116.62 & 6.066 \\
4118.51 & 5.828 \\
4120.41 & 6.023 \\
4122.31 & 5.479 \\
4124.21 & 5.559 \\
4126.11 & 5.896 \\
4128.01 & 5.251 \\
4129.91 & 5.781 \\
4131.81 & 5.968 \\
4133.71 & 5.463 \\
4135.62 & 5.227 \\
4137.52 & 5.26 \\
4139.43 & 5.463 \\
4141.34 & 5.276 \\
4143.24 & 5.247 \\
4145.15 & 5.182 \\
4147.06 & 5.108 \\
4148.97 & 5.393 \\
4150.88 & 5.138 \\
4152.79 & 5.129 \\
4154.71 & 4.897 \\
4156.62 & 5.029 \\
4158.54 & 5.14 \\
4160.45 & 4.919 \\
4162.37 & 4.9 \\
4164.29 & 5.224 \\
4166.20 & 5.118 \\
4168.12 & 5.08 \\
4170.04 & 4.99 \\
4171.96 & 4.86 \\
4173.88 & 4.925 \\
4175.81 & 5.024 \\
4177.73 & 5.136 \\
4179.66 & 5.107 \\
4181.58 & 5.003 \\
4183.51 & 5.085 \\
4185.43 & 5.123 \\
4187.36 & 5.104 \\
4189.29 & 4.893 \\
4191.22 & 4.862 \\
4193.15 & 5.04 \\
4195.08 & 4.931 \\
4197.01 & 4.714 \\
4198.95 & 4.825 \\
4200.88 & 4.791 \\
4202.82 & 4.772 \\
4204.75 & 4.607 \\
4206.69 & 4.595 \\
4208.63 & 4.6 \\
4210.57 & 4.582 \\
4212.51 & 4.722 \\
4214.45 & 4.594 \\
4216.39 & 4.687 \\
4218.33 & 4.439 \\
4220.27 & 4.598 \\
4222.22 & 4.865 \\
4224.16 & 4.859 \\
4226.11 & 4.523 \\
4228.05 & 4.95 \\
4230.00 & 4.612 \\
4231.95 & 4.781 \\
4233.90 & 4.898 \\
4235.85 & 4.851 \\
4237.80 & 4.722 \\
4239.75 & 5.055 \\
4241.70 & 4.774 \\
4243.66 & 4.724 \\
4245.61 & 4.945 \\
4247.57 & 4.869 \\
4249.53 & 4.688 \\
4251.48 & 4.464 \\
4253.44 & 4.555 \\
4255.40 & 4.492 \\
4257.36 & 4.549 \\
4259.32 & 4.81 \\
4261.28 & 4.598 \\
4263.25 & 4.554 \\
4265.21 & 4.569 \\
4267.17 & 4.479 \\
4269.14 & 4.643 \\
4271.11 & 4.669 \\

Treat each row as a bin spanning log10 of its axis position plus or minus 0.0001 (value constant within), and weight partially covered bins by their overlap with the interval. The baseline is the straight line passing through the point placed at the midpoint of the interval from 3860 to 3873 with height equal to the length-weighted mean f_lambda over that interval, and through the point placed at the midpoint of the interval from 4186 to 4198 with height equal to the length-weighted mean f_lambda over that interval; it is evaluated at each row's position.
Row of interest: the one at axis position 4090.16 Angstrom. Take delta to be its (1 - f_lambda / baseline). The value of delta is -0.10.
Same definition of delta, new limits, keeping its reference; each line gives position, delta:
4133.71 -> -0.04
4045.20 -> 0.13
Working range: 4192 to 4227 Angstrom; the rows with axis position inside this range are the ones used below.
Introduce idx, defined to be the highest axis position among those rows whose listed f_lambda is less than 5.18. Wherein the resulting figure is 4226.11 Angstrom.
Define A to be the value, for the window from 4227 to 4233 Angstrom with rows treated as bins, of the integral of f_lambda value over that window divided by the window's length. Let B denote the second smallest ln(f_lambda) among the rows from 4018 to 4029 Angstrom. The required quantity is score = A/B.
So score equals 2.8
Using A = 4.8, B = 1.68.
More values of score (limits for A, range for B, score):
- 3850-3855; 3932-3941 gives 3.7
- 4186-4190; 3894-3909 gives 2.8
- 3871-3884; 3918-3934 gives 3.8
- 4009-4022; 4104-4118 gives 3.0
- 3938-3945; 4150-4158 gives 3.5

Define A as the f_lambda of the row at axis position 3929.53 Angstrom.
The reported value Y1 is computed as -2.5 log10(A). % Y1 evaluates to -1.87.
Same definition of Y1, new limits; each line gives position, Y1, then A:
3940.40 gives -1.88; 5.672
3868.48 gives -2.11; 6.983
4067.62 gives -1.84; 5.422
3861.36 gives -2.01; 6.391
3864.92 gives -2.04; 6.566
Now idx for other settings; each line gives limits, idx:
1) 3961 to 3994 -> 3993.38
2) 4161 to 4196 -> 4195.08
